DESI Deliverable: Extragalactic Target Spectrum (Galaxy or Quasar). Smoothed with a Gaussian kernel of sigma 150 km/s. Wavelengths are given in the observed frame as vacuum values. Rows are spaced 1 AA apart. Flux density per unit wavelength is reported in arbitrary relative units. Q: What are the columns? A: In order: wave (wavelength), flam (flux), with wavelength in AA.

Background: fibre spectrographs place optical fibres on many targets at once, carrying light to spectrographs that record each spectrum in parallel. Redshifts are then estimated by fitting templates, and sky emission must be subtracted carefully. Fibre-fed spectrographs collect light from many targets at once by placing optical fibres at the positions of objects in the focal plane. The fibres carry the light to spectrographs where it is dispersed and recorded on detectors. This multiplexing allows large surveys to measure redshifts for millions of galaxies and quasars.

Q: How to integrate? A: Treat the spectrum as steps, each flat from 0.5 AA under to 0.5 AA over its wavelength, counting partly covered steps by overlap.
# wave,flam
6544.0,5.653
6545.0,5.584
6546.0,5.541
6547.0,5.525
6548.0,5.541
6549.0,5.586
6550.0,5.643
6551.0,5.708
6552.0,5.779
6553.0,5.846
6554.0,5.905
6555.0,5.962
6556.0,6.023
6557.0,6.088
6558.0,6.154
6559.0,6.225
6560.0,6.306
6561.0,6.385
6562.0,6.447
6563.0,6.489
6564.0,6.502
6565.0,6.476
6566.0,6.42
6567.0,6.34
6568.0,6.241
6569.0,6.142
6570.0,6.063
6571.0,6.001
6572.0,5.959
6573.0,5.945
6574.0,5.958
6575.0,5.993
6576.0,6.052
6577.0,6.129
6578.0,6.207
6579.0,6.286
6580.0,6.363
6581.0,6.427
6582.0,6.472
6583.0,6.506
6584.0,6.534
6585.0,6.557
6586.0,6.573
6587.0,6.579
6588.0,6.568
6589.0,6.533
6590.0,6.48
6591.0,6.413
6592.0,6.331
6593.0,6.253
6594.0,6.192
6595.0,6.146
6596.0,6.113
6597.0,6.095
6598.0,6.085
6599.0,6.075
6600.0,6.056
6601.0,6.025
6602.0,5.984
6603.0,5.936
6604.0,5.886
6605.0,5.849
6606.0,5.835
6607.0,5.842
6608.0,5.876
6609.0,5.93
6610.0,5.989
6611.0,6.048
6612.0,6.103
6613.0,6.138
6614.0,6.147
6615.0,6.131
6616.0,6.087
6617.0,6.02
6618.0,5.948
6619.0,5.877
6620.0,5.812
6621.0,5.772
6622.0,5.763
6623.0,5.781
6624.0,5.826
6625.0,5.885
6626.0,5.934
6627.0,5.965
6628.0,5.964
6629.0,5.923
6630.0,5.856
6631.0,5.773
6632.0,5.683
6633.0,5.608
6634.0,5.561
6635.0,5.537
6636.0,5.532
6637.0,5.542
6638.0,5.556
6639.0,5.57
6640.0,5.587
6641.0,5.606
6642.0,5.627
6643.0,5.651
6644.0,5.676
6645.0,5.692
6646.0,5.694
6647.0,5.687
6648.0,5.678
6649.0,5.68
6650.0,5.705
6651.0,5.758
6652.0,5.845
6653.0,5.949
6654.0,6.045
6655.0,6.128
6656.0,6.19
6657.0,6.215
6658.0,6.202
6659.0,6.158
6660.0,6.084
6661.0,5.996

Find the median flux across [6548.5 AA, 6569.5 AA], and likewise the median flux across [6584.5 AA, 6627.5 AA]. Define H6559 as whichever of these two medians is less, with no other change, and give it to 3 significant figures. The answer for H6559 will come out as 6.05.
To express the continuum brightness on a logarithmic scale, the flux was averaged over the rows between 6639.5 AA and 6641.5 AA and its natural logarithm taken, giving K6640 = 1.72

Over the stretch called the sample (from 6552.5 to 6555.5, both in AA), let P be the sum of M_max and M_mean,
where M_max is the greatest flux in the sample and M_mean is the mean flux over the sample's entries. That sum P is 11.9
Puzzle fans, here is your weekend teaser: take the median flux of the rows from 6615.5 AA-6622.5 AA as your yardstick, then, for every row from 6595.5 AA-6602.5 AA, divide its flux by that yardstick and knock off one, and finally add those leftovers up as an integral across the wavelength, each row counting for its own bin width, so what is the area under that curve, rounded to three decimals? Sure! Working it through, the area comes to 0.220 AA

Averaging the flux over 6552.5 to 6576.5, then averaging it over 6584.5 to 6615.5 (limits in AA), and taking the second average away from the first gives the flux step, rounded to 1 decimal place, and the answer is 0.0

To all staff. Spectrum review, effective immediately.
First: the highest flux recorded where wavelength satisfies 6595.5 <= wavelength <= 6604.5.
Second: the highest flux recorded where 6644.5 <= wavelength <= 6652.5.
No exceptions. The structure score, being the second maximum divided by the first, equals 0.96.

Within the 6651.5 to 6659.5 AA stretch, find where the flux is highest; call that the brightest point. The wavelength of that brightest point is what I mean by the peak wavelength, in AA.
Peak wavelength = 6657.0 AA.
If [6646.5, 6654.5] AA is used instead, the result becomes 6654.0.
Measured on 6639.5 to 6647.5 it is 6646.0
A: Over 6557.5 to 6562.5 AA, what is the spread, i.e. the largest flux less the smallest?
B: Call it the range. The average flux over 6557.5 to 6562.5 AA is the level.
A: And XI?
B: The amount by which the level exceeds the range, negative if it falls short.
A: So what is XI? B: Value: 6.01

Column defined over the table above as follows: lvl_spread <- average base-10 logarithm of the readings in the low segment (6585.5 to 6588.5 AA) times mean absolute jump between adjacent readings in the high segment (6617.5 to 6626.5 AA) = 0.036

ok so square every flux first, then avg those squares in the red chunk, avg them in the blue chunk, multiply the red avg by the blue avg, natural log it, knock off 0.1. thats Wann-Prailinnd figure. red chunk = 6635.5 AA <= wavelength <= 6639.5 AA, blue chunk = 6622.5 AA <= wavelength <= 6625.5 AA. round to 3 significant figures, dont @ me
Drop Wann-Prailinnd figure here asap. 6.85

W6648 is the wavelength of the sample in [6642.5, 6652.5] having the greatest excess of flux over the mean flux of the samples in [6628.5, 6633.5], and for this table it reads 6652.0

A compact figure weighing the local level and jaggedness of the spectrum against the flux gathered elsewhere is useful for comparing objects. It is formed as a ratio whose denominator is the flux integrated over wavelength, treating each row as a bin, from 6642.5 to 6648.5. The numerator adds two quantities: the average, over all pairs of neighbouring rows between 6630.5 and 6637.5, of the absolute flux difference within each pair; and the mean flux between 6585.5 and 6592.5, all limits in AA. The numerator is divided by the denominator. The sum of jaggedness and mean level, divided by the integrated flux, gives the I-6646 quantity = 0.19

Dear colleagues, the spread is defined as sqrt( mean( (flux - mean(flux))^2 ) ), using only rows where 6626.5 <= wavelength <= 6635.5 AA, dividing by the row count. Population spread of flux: 0.16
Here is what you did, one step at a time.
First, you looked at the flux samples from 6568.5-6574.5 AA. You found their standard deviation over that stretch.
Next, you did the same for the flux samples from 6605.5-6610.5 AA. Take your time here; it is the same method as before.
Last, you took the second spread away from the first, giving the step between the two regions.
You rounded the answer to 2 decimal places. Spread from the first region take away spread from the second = 0.01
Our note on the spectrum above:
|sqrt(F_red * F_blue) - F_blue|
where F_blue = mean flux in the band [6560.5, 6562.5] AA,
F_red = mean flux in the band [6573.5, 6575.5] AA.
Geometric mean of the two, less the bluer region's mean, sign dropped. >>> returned 0.22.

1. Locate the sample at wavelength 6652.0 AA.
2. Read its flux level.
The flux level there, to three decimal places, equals 5.845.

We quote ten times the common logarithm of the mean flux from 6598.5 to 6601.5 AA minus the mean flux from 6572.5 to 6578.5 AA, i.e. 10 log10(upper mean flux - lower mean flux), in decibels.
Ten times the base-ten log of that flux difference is -23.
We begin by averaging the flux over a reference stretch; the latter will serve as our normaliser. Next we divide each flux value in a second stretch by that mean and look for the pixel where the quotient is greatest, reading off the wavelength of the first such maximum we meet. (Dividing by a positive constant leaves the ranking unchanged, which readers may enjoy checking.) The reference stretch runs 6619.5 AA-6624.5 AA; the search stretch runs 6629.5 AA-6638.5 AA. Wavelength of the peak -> 6630.0 AA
